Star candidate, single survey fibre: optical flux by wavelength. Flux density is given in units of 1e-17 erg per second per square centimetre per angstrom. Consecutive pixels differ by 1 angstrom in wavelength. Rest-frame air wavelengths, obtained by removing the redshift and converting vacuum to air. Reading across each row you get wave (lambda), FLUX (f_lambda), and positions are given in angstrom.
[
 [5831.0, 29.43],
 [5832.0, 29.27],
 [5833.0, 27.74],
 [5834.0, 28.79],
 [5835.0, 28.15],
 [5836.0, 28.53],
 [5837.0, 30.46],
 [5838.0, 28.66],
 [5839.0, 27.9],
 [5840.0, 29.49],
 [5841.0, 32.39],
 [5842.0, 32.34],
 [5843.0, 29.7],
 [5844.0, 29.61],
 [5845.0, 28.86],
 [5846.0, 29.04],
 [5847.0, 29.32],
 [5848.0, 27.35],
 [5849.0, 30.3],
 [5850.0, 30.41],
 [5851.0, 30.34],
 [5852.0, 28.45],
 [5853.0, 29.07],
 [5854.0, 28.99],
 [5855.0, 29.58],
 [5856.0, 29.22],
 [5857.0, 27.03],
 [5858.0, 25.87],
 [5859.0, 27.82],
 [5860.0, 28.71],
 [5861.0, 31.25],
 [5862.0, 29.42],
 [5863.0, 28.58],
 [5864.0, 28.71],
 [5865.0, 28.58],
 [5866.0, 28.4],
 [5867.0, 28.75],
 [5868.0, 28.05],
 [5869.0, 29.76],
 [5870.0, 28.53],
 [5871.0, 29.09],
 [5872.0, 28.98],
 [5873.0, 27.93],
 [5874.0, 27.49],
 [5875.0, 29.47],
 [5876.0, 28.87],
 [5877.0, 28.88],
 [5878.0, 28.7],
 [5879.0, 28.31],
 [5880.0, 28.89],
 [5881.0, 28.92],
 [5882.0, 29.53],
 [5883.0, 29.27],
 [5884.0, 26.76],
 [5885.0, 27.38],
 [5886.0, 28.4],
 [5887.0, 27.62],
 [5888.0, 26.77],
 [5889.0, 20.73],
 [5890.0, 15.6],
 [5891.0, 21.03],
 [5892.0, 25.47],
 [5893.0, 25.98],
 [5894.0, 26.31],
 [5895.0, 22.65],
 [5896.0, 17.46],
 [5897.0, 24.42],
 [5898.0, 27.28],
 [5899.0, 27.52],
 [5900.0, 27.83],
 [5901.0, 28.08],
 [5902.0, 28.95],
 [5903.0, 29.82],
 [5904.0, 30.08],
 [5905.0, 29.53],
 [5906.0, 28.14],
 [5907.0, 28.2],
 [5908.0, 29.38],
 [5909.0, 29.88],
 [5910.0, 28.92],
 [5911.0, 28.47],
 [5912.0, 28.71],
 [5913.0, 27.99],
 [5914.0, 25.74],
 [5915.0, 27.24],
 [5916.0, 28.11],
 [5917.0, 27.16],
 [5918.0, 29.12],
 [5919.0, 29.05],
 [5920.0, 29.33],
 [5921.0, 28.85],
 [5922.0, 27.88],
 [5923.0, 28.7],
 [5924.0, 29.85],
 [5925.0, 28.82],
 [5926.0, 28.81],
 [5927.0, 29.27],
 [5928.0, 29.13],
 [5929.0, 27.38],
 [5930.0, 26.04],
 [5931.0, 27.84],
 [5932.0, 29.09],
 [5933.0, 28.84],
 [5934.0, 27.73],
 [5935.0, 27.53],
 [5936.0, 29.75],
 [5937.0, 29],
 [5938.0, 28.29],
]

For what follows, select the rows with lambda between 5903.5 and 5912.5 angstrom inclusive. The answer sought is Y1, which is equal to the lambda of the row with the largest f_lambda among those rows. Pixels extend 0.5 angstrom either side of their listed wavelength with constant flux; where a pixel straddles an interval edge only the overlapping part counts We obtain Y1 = 5904.0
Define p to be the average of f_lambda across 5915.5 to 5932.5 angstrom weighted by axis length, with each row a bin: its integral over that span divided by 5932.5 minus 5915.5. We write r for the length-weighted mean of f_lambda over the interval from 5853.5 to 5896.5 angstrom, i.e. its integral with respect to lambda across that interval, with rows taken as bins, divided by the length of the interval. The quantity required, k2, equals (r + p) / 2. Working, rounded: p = 28.5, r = 27.3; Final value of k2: 27.9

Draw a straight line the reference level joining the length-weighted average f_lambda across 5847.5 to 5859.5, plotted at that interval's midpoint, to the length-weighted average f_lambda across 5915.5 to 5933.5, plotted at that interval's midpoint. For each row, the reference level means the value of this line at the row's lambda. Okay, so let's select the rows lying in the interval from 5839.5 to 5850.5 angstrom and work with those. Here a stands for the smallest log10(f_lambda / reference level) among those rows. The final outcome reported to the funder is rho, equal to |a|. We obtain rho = 0.02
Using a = -0.02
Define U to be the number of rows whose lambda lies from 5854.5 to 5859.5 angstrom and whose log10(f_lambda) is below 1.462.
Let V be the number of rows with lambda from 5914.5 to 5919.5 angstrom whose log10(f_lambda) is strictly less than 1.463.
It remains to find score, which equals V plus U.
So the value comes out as 6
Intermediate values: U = 3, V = 3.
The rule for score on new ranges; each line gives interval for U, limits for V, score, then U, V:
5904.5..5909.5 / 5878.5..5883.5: 5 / 2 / 3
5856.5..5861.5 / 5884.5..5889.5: 9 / 4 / 5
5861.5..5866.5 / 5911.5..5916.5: 9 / 4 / 5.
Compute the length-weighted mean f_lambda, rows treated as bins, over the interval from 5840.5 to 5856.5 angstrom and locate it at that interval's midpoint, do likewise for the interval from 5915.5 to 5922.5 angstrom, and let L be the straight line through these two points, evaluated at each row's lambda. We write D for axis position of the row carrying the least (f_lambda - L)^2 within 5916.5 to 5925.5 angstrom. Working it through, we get 5923.0 angstrom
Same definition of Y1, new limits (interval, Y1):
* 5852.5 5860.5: 5855.0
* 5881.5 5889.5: 5882.0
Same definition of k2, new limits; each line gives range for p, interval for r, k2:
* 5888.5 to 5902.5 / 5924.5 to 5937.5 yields 26.3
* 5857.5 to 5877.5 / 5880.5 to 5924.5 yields 27.9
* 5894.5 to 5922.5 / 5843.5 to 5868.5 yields 28.3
